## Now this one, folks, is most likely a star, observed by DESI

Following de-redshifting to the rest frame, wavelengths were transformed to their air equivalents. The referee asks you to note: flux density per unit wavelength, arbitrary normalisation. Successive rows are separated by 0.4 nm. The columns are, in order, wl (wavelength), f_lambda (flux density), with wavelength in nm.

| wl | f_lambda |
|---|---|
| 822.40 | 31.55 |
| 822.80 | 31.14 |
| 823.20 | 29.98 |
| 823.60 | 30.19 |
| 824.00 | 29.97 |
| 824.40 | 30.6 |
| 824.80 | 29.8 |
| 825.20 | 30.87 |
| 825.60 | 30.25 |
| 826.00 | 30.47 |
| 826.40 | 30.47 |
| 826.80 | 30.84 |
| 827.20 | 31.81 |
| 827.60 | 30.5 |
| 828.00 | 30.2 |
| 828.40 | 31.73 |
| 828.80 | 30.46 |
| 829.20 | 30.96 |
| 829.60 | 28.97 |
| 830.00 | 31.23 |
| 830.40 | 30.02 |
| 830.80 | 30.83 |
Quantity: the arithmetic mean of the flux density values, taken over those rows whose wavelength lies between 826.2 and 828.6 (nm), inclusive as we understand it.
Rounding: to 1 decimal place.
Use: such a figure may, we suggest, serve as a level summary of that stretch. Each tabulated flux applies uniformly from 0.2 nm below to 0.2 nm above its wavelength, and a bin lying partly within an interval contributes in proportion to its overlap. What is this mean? 30.9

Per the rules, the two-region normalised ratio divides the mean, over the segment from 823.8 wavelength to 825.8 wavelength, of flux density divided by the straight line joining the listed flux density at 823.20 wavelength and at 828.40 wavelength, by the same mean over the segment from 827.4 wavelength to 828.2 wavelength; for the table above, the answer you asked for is 1.03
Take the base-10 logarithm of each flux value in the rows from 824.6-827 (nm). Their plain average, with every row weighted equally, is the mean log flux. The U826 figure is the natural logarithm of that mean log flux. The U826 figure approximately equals 0.394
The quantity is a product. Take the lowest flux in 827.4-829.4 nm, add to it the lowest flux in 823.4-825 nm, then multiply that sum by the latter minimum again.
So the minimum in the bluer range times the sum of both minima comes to 1788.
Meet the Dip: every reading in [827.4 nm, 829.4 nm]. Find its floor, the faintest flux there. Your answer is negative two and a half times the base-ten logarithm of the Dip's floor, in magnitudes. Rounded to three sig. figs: -3.70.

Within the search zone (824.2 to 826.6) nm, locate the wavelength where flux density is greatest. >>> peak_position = 825.20 nm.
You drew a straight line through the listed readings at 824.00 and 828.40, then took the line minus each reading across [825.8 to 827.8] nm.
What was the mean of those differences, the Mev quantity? 0.27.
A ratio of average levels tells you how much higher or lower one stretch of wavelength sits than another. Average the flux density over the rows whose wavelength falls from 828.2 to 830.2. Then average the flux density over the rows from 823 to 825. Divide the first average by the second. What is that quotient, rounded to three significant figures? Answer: 1.02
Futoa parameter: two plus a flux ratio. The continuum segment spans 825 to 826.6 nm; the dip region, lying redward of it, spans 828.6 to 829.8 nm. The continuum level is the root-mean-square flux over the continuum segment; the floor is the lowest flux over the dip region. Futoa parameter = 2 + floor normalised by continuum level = 2.95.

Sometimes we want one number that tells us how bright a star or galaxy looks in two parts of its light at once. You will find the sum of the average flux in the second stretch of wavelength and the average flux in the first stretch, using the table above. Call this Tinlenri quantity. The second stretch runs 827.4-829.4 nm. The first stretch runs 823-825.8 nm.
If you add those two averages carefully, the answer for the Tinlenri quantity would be 61.0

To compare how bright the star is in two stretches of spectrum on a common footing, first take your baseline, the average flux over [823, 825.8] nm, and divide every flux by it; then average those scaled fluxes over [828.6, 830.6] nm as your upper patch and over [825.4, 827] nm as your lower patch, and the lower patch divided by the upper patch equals 1.006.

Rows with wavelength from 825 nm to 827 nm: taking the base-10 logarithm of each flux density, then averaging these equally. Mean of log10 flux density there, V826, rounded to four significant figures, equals 1.485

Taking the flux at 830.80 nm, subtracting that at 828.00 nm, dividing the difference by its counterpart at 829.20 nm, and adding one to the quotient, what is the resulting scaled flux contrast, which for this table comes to 1.02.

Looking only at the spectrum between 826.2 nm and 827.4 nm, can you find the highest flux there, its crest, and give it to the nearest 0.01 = 31.81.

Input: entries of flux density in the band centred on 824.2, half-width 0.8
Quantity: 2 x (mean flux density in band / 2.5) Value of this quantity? 24.1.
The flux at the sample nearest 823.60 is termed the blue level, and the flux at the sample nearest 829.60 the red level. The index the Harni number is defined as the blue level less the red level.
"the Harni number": 1.2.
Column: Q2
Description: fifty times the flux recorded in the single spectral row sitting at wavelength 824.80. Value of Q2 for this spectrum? 1490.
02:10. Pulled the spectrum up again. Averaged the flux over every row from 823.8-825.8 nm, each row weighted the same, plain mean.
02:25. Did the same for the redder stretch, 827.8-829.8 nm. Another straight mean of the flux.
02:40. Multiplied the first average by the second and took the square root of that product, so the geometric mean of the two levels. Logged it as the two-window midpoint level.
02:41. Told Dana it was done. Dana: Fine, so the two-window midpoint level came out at 30.4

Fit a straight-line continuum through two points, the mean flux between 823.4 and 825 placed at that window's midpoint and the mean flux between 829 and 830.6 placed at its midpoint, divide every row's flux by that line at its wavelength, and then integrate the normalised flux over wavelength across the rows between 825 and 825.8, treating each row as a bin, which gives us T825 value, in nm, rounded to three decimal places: 0.810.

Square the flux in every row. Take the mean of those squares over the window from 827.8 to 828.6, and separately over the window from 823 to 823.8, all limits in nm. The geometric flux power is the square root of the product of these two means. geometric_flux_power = 932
